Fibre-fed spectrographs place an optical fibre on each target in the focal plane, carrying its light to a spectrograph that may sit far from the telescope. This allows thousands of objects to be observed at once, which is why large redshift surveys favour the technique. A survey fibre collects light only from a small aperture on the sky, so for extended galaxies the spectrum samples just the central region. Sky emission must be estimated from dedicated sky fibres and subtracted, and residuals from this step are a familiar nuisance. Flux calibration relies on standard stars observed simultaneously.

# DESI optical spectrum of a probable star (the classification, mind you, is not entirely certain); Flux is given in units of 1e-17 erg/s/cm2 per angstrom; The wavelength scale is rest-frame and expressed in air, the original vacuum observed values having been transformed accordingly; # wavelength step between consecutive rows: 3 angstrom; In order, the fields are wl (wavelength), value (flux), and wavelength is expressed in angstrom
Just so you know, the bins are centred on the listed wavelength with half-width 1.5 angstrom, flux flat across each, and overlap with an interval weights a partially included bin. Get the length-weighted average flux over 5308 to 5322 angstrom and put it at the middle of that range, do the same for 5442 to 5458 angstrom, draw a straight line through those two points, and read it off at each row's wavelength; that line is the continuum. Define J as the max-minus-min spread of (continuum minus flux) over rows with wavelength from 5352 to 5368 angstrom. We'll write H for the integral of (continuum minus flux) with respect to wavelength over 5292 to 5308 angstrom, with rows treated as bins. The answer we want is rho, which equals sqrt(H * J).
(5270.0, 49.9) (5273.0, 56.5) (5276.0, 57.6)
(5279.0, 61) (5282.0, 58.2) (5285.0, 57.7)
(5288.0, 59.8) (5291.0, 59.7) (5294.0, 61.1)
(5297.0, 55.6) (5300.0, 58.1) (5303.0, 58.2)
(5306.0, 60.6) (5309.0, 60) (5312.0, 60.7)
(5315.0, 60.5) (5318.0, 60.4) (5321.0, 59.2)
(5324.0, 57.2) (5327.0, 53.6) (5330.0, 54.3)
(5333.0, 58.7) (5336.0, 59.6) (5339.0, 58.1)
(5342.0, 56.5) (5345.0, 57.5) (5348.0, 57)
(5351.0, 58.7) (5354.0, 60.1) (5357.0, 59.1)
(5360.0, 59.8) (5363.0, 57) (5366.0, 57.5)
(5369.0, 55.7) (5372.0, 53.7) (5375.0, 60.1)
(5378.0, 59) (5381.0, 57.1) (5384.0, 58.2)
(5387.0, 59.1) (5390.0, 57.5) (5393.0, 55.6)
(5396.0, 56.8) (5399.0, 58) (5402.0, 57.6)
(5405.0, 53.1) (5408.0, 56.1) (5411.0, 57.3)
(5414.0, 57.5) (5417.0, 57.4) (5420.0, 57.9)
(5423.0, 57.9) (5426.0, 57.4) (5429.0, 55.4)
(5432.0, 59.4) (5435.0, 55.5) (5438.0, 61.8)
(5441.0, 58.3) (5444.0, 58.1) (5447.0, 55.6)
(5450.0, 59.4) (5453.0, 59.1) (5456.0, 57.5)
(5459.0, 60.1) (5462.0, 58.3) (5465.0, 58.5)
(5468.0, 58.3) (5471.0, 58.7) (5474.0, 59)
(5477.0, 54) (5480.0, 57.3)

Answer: 8.8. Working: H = 26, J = 3.0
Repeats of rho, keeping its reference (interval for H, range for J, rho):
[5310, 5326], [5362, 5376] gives 8.7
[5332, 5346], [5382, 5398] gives 9.1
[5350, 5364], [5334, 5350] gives 4.6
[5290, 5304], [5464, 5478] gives 11.7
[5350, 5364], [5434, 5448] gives 6.7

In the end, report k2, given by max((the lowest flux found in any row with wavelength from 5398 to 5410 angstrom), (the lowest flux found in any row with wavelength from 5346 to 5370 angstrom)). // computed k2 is 55.7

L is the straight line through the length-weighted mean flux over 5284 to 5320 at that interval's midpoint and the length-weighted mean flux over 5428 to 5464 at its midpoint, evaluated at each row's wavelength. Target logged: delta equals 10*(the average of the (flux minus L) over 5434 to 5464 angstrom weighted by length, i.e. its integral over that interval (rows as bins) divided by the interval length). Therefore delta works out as 2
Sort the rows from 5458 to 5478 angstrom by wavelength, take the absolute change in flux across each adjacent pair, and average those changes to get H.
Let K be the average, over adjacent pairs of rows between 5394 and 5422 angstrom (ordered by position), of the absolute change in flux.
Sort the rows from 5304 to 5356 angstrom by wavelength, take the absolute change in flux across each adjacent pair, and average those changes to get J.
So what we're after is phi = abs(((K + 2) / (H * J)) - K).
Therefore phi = 0.48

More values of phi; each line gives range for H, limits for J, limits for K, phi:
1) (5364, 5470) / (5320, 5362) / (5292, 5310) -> 0.84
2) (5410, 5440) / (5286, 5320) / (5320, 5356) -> 0.33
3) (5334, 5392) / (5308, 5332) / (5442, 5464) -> 0.04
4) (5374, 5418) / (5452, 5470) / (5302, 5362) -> 0.44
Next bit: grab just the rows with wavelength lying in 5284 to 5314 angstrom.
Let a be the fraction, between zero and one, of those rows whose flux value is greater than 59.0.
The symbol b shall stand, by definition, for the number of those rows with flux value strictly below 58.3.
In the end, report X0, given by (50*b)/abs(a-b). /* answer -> 59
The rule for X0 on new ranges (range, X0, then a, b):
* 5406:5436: 51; 0.1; 9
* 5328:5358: 53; 0.3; 5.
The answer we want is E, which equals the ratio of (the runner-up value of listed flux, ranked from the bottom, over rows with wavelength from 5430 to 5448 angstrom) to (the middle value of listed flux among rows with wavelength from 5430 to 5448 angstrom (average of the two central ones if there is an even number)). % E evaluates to 0.955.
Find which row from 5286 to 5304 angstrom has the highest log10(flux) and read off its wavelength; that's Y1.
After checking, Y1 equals 5294.0 angstrom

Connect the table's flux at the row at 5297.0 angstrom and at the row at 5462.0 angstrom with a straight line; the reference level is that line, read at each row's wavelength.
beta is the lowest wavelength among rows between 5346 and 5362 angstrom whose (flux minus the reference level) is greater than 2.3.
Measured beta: 5354.0 angstrom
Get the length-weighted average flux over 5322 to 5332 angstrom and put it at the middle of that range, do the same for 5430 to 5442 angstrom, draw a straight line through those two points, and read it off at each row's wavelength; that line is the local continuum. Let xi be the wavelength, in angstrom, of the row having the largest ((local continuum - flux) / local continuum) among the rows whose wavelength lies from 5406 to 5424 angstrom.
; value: 5408.0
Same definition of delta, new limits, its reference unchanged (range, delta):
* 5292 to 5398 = -10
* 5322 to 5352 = -20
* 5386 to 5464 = -8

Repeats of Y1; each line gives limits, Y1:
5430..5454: 5438.0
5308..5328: 5312.0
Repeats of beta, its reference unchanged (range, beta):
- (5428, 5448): 5438.0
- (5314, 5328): 5315.0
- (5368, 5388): 5375.0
